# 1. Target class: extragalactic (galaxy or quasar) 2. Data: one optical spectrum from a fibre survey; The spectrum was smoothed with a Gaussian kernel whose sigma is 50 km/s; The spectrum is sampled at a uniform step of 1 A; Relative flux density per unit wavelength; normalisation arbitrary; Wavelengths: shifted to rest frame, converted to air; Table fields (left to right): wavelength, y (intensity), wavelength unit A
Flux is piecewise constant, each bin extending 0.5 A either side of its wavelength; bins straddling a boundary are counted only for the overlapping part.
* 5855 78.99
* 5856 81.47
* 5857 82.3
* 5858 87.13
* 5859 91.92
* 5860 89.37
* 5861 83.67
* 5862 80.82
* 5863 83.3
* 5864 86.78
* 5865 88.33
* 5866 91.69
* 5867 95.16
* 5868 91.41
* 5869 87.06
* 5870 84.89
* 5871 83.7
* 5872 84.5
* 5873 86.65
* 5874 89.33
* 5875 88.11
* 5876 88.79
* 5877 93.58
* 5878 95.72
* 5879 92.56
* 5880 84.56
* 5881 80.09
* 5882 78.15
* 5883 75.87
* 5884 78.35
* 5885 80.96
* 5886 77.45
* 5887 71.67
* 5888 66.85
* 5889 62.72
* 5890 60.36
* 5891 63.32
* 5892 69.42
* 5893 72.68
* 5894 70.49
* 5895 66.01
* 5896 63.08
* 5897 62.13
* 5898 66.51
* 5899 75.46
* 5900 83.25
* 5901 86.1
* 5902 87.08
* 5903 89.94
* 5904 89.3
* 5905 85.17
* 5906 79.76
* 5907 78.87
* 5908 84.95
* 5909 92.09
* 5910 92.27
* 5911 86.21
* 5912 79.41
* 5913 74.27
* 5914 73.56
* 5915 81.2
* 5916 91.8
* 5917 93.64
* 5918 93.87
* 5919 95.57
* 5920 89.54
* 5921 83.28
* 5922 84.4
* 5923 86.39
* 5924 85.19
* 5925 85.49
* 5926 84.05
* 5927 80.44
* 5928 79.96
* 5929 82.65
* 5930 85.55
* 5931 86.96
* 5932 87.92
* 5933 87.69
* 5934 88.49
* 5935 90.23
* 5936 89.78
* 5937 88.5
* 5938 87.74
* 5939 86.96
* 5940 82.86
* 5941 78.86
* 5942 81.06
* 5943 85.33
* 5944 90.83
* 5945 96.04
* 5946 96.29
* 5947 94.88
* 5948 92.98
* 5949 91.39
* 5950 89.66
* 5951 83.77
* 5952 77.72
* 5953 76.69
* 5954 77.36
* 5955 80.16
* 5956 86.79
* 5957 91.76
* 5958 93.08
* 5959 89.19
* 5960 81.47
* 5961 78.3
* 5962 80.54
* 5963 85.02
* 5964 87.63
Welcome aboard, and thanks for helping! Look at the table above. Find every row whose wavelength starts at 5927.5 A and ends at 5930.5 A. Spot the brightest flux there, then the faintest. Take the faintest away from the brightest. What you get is 5.6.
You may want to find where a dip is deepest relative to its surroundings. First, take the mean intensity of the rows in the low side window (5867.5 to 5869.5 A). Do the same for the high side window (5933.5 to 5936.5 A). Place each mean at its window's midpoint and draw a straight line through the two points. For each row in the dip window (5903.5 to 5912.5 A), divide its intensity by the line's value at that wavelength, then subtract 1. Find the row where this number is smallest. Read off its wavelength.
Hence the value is 5907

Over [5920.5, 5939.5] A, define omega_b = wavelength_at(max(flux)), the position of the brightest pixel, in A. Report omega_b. 5935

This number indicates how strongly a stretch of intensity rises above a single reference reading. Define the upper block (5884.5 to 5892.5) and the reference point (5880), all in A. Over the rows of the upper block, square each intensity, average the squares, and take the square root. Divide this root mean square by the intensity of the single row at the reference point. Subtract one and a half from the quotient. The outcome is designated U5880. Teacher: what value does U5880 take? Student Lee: -0.679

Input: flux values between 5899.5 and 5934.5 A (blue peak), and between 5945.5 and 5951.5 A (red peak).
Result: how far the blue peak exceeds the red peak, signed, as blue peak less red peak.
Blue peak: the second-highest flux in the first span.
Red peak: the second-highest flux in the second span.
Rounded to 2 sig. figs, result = -1.0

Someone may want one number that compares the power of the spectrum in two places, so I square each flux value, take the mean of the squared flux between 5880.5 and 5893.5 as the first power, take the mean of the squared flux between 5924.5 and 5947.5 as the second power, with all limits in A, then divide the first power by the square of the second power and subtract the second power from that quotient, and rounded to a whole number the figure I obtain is -7573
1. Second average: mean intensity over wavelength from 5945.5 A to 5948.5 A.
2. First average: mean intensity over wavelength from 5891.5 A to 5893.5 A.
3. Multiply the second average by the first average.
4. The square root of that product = 82.0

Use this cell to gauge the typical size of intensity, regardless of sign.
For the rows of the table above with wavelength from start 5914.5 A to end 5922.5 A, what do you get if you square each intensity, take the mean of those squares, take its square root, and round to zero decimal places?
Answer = 89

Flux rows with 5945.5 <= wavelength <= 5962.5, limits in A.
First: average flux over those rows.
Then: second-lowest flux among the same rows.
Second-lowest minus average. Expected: -8.6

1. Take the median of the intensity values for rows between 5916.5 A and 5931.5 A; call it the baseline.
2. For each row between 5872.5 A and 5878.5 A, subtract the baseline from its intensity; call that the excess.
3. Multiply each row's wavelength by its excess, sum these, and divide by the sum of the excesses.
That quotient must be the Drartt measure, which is 5876.5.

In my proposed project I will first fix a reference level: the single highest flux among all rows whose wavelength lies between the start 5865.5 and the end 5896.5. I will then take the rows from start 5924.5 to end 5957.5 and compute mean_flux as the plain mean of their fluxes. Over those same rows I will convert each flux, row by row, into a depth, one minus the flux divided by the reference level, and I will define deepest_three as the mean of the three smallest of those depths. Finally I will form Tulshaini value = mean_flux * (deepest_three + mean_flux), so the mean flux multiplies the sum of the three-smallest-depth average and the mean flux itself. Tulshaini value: 7442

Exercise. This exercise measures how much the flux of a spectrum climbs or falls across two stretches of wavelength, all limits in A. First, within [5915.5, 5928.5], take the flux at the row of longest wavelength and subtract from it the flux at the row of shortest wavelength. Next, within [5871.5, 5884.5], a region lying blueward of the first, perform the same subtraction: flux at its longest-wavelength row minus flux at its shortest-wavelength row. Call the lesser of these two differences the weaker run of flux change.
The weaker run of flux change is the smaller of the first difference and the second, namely -12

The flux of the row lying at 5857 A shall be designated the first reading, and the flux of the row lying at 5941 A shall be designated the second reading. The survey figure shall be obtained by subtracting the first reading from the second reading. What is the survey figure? -3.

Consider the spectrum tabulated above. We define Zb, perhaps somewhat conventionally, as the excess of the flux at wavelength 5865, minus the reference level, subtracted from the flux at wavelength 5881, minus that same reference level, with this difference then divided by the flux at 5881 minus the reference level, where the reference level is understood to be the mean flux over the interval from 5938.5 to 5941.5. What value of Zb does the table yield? 2.9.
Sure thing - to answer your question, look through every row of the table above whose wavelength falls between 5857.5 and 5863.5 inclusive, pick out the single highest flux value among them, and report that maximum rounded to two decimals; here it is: 91.92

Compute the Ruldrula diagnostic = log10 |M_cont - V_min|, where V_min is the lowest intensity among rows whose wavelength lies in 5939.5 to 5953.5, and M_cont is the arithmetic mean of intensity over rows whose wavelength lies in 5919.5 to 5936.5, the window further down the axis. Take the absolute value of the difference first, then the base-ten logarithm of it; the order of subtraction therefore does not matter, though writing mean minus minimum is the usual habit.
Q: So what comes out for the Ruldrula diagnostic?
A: 1.0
